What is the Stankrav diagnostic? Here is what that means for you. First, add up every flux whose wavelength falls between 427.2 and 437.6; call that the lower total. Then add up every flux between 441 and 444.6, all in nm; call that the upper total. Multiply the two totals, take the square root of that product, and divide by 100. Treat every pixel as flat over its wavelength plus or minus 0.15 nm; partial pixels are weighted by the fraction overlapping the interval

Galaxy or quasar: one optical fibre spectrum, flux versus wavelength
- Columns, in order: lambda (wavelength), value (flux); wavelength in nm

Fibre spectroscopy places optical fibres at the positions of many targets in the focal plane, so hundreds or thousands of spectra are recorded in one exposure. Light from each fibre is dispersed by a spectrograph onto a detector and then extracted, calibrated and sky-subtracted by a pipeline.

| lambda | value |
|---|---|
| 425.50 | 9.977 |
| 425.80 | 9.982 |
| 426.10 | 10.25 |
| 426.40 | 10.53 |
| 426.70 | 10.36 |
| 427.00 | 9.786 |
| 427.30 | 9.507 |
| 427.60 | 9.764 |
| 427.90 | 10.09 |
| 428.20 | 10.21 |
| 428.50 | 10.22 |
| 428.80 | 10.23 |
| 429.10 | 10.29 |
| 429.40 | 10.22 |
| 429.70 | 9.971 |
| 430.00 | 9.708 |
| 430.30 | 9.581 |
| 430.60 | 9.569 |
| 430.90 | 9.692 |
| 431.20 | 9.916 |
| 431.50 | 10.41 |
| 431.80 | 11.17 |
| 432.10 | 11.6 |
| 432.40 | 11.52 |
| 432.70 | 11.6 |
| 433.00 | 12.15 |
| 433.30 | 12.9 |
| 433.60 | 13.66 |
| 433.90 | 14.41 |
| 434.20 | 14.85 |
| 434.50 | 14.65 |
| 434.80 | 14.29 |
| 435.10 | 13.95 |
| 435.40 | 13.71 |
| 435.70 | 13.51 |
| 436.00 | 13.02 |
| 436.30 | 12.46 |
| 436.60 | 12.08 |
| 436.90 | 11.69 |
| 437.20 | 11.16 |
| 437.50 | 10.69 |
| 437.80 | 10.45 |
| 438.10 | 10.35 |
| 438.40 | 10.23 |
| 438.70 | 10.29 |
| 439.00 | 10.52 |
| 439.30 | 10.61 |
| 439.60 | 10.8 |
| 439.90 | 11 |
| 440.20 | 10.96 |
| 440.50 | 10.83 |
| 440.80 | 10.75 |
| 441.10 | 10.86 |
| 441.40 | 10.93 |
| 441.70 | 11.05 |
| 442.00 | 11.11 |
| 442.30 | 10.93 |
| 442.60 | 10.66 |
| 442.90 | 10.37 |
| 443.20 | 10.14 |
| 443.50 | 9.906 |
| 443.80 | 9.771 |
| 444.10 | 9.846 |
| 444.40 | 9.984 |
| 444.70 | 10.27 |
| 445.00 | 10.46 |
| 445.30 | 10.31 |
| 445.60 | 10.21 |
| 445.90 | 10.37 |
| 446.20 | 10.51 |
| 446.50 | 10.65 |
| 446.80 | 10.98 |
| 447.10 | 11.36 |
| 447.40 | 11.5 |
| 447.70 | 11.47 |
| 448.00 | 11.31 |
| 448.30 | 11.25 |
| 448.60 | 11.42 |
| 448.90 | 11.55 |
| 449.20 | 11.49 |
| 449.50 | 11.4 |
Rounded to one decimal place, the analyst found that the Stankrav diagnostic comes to 2.3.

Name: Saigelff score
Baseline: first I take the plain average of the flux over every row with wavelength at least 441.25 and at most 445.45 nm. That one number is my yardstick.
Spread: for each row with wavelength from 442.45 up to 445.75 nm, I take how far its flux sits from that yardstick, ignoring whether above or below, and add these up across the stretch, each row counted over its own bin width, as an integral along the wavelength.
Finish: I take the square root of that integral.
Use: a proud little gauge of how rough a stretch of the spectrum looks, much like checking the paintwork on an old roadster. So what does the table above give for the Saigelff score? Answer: 0.98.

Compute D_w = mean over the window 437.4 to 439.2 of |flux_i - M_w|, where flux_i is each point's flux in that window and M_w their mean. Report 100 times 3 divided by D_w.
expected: 2278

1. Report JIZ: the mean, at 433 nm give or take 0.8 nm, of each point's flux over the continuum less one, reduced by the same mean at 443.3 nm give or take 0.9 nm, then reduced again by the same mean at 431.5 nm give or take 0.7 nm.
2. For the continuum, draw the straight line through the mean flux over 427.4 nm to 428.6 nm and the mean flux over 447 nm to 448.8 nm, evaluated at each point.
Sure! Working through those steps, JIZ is 0.25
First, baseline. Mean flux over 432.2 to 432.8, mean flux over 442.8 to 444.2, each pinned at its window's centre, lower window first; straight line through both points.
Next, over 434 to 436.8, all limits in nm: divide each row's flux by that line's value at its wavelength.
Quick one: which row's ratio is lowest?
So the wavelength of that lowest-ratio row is 436.60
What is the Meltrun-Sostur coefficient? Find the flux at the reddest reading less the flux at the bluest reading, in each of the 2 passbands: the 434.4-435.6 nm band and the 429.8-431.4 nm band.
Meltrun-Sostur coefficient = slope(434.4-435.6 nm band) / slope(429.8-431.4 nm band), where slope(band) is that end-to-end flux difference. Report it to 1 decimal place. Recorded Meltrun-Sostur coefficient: -4.5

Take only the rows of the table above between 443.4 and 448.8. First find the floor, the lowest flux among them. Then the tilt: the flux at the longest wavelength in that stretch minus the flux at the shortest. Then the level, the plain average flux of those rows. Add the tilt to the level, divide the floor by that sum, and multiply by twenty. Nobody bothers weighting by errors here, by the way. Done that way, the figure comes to 16.1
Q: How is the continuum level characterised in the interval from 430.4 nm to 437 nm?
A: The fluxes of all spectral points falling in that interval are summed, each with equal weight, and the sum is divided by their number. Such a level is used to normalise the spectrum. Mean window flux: 12.4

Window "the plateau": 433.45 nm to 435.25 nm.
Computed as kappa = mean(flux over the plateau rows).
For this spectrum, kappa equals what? 14.3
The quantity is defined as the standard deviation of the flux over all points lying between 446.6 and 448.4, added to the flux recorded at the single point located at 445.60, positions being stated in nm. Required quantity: 10.4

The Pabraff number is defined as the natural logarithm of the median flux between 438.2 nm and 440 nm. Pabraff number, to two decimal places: 2.36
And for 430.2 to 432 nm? 2.28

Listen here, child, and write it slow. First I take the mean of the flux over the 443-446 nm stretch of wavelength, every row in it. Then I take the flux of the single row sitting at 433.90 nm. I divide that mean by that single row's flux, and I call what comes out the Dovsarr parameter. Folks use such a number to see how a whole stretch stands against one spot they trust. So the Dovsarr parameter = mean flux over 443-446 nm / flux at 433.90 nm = 0.70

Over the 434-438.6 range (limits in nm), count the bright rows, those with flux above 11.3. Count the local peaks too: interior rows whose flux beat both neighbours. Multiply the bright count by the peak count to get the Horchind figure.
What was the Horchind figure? 0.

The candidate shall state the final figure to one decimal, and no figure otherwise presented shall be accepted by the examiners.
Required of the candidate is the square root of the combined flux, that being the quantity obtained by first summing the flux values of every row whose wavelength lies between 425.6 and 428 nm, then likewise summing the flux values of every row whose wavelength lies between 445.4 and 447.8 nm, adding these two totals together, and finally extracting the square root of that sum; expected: 12.9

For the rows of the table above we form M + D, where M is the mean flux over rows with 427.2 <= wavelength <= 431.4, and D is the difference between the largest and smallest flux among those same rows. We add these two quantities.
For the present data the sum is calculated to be 10.7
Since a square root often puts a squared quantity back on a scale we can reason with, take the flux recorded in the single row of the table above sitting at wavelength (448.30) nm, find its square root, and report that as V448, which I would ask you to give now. 3.35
